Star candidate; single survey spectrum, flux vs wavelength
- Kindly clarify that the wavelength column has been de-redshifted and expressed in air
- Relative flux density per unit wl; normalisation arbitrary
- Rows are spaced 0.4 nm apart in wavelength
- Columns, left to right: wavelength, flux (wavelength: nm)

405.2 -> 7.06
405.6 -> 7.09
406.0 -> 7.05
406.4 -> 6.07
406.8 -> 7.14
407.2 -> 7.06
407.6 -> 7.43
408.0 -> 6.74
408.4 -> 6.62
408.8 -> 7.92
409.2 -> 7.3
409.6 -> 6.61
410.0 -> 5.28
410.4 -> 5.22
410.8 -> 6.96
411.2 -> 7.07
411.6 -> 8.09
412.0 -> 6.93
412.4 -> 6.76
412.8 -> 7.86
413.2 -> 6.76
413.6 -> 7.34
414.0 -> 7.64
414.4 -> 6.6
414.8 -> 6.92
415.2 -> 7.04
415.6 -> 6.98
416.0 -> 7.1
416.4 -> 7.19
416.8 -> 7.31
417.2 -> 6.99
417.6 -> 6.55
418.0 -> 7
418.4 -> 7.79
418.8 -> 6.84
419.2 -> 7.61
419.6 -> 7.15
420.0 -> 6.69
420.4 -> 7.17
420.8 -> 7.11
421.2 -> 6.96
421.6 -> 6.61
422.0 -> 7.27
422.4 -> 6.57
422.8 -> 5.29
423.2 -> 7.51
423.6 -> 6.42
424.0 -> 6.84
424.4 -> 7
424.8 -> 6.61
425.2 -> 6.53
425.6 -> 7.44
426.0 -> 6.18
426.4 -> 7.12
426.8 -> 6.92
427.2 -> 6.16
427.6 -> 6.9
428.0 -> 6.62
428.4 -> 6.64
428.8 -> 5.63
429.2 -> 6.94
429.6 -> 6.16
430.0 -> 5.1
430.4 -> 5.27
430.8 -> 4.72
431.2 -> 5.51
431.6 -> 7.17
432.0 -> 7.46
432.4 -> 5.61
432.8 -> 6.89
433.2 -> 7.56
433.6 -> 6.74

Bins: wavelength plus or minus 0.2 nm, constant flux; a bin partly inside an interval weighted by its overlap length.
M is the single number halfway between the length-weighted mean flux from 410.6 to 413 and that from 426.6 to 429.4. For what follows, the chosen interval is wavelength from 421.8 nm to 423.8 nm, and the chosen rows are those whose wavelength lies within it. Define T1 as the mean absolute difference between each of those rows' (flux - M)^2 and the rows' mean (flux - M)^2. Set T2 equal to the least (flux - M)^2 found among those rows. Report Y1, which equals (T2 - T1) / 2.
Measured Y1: -0.33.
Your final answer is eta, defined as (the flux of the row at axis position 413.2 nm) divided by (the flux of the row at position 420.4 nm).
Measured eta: 0.94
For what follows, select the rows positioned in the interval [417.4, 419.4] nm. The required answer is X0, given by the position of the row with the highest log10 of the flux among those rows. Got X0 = 418.4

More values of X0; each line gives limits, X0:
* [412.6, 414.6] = 412.8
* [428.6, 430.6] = 429.2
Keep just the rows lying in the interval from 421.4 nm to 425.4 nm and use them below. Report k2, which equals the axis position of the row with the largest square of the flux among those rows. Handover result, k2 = 423.2 nm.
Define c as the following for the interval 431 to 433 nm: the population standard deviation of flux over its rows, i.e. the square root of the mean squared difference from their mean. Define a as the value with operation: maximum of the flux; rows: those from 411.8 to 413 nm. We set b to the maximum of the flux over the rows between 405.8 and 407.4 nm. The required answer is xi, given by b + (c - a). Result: 0.1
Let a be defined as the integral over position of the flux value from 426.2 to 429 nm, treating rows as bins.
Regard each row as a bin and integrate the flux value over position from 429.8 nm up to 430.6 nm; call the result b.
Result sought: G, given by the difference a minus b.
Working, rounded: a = 18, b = 4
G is 14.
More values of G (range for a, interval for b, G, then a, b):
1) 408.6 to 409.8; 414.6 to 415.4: 3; 9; 6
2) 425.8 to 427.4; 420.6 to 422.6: -3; 11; 14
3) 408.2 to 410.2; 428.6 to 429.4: 8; 13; 5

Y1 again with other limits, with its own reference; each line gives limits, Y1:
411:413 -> -0.27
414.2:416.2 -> -0.01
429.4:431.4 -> -0.28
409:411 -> -0.64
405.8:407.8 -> -0.10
